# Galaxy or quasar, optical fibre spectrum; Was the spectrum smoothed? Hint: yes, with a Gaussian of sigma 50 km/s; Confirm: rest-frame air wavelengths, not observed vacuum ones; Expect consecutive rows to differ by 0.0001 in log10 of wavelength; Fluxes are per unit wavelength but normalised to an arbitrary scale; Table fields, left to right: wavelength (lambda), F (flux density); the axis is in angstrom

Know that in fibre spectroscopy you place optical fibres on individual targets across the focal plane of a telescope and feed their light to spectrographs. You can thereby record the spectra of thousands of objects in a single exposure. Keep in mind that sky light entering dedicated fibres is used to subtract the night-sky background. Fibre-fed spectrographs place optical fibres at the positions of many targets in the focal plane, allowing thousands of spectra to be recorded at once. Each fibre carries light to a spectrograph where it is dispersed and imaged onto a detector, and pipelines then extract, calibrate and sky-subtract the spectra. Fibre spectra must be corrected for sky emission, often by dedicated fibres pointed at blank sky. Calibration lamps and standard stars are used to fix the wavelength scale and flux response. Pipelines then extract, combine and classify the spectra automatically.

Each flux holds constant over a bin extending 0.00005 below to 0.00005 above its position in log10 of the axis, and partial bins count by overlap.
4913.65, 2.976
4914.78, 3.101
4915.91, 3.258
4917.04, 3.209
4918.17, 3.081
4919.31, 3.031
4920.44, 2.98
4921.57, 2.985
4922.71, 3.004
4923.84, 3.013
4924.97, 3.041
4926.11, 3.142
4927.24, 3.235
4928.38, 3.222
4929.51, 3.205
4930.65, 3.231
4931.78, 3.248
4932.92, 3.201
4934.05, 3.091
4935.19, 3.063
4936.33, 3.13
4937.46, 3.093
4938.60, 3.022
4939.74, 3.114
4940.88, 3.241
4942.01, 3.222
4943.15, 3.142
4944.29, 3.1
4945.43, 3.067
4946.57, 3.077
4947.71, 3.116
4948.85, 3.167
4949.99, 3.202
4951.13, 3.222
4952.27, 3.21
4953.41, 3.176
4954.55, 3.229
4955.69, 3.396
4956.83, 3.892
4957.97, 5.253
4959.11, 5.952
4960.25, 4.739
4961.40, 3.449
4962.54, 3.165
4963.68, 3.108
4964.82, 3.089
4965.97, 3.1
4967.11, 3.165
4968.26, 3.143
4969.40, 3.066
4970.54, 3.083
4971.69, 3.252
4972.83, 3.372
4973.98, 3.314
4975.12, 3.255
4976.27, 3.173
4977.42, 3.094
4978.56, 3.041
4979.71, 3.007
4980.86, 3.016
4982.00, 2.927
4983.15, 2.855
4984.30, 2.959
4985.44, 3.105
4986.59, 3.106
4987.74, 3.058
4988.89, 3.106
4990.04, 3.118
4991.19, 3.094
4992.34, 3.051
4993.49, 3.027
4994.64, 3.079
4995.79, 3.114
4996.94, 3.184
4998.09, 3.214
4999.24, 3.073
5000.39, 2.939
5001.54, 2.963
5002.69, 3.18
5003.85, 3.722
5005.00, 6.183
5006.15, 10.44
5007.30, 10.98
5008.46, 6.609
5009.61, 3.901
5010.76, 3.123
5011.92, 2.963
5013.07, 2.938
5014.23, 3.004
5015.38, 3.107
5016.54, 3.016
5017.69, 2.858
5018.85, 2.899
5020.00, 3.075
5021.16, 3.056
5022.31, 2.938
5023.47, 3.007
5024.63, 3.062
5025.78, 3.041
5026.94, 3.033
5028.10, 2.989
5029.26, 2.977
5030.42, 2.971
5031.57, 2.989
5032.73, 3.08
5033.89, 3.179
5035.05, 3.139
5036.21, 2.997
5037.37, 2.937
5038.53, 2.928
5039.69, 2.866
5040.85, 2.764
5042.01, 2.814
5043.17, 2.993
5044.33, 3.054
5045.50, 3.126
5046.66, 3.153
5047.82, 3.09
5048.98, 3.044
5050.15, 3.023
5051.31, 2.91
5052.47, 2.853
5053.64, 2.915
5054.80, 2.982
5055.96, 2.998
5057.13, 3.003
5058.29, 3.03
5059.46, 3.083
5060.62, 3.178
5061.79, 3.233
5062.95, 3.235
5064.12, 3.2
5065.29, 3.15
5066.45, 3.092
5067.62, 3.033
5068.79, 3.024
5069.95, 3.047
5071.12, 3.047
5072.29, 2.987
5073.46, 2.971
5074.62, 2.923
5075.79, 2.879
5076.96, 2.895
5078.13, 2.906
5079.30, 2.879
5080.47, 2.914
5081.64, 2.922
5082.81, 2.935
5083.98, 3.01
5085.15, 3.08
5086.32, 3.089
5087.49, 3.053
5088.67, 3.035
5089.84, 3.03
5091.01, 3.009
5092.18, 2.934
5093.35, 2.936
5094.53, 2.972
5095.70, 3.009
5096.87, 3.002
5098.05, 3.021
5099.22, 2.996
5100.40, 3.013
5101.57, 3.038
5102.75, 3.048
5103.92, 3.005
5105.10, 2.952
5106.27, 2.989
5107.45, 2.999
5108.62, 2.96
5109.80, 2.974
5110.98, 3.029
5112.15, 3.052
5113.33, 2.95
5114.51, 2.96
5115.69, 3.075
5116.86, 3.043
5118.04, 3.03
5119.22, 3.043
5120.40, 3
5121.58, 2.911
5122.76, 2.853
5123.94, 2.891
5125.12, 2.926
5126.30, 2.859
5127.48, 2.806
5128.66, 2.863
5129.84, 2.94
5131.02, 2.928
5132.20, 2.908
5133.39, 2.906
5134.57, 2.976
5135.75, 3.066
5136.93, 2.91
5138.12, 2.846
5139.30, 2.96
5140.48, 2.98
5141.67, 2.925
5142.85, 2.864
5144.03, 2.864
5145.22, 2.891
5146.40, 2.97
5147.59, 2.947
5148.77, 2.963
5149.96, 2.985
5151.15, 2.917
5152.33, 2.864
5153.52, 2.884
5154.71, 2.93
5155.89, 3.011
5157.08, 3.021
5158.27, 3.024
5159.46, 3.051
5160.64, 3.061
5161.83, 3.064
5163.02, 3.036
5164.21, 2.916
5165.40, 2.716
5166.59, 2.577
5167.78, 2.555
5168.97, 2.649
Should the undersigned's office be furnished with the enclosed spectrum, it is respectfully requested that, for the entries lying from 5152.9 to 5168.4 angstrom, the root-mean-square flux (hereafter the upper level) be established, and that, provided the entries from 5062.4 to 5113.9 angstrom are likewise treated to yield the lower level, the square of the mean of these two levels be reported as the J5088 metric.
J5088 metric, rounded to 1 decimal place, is 8.8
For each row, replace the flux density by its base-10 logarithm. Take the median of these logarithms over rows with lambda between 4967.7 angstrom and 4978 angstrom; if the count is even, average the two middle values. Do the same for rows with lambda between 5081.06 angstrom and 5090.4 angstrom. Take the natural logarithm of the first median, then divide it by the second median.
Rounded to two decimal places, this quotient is -1.43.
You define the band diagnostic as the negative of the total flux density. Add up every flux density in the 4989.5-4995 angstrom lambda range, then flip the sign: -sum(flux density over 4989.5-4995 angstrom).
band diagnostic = -15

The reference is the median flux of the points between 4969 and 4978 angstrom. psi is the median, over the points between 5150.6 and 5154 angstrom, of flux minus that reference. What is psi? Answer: -0.33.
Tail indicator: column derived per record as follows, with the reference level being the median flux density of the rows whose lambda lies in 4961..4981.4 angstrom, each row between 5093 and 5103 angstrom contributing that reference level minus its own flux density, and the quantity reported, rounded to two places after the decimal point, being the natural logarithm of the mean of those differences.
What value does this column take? -2.11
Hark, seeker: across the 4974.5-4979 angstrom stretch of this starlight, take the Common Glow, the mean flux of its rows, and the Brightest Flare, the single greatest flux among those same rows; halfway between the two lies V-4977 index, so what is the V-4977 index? 3.20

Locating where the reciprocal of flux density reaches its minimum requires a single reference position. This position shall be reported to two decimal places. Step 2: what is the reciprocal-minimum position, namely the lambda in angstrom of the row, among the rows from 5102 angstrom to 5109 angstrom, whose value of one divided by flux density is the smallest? 5102.75 angstrom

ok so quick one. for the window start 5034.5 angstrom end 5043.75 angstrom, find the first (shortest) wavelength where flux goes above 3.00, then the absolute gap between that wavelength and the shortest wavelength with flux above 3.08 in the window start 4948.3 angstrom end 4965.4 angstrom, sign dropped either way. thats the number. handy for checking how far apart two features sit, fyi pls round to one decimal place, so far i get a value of 86.2 angstrom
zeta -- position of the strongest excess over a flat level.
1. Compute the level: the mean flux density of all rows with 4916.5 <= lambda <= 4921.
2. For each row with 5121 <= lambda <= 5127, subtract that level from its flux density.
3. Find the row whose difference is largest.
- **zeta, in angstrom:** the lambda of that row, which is 5125.12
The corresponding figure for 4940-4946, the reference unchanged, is 4940.88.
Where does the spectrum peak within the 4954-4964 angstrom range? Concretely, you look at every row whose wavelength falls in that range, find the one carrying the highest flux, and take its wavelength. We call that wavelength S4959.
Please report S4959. 4959.11 angstrom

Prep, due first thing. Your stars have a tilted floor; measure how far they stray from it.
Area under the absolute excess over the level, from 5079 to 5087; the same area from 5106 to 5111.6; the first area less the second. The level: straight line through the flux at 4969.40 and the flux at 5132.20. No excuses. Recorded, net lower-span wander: 0.23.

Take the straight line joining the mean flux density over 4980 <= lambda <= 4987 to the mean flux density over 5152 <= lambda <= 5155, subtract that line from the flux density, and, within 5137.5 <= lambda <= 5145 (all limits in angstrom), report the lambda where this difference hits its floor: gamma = 5138.12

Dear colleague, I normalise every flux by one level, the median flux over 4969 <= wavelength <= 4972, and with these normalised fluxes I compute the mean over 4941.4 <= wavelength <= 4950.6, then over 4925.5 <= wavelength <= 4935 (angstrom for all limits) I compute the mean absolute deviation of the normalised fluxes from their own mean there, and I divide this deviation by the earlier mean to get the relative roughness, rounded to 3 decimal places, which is 0.013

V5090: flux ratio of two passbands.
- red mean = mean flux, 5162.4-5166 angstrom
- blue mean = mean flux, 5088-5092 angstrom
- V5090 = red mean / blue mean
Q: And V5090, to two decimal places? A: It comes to 0.96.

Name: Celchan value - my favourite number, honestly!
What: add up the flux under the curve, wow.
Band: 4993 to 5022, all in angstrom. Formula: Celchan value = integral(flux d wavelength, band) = 115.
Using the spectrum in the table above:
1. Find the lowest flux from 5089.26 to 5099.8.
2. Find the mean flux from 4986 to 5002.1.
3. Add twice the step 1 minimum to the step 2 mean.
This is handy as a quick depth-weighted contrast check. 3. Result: 8.95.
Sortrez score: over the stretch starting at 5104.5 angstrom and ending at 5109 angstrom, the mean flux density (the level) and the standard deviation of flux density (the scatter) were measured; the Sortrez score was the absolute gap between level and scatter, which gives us 2.96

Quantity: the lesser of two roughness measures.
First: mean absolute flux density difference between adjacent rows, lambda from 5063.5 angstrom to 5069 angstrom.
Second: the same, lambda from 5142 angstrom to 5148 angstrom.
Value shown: 0.032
